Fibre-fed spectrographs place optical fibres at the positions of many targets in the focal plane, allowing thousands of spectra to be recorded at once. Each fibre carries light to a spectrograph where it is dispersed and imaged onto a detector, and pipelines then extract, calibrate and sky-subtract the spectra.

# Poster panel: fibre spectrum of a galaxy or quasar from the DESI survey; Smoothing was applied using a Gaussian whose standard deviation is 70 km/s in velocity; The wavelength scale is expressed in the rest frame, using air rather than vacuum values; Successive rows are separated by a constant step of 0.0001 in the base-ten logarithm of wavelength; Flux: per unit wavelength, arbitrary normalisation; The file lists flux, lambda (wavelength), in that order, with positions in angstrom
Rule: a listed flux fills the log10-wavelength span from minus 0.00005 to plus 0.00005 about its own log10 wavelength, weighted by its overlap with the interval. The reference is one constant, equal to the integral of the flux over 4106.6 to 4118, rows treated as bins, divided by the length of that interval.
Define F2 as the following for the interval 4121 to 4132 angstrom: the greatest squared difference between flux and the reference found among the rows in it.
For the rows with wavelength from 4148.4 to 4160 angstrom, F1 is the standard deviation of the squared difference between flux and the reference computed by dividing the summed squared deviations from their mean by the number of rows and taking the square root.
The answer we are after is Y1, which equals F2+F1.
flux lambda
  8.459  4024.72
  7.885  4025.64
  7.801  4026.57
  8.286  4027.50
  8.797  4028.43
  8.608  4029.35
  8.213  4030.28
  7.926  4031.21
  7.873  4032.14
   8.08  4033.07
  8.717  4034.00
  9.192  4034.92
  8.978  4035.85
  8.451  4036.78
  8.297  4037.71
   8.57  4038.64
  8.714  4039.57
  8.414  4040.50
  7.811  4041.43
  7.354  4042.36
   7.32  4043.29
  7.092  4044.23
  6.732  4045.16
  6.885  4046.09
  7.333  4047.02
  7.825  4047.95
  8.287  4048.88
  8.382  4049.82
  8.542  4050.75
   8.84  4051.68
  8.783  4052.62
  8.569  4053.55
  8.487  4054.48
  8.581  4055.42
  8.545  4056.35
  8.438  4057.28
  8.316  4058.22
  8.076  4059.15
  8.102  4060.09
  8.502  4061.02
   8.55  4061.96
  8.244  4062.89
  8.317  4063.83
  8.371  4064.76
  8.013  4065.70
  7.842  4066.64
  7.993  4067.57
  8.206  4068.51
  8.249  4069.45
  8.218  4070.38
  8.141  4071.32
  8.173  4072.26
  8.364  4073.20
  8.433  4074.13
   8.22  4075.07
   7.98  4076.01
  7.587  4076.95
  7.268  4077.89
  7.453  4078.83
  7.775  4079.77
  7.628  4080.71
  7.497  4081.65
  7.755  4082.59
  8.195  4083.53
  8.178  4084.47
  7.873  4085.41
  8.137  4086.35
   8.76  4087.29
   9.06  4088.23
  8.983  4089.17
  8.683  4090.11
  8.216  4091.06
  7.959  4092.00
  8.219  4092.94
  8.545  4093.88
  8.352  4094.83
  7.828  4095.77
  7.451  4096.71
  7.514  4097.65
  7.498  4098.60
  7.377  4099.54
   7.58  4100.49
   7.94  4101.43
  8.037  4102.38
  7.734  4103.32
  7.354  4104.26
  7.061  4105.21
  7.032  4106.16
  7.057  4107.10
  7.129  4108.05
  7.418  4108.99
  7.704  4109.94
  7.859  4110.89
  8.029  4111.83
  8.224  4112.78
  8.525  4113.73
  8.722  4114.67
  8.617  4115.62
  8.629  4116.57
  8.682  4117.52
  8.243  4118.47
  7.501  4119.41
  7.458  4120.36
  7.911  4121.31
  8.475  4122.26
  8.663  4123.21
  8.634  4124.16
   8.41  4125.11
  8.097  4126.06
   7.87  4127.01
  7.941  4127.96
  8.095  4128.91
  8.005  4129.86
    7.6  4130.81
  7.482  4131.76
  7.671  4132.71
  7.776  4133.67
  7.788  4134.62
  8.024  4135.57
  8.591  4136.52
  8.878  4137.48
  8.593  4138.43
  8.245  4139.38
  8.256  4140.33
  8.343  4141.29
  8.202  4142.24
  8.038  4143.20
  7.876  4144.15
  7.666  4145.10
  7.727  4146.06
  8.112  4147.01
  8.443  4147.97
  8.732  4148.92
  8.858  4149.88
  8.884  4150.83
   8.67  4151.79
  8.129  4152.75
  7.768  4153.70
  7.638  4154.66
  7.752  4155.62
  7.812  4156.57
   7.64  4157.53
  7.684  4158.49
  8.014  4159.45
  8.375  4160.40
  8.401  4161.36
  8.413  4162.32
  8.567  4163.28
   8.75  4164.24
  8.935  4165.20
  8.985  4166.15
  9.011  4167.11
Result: 0.6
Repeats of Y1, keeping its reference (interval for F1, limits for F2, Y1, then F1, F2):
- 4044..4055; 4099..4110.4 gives 1.5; 0.51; 1.0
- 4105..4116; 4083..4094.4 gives 1.4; 0.38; 1.0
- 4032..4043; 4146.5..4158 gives 1.1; 0.38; 0.7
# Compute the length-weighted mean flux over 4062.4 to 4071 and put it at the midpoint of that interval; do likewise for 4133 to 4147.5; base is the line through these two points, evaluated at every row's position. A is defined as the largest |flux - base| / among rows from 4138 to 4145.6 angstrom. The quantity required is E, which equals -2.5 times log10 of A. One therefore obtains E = 0.8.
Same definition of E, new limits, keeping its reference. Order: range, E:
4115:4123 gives 0.4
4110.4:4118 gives 0.6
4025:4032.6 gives 0.5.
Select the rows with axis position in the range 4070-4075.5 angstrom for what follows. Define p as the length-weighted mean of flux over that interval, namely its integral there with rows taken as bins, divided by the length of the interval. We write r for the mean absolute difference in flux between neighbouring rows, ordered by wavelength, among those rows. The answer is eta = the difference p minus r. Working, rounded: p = 8.3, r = 0.12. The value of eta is 8.1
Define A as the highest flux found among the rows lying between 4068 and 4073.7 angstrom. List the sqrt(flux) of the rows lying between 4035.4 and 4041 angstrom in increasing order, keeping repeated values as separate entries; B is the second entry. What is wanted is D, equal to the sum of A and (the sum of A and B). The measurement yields 19.6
